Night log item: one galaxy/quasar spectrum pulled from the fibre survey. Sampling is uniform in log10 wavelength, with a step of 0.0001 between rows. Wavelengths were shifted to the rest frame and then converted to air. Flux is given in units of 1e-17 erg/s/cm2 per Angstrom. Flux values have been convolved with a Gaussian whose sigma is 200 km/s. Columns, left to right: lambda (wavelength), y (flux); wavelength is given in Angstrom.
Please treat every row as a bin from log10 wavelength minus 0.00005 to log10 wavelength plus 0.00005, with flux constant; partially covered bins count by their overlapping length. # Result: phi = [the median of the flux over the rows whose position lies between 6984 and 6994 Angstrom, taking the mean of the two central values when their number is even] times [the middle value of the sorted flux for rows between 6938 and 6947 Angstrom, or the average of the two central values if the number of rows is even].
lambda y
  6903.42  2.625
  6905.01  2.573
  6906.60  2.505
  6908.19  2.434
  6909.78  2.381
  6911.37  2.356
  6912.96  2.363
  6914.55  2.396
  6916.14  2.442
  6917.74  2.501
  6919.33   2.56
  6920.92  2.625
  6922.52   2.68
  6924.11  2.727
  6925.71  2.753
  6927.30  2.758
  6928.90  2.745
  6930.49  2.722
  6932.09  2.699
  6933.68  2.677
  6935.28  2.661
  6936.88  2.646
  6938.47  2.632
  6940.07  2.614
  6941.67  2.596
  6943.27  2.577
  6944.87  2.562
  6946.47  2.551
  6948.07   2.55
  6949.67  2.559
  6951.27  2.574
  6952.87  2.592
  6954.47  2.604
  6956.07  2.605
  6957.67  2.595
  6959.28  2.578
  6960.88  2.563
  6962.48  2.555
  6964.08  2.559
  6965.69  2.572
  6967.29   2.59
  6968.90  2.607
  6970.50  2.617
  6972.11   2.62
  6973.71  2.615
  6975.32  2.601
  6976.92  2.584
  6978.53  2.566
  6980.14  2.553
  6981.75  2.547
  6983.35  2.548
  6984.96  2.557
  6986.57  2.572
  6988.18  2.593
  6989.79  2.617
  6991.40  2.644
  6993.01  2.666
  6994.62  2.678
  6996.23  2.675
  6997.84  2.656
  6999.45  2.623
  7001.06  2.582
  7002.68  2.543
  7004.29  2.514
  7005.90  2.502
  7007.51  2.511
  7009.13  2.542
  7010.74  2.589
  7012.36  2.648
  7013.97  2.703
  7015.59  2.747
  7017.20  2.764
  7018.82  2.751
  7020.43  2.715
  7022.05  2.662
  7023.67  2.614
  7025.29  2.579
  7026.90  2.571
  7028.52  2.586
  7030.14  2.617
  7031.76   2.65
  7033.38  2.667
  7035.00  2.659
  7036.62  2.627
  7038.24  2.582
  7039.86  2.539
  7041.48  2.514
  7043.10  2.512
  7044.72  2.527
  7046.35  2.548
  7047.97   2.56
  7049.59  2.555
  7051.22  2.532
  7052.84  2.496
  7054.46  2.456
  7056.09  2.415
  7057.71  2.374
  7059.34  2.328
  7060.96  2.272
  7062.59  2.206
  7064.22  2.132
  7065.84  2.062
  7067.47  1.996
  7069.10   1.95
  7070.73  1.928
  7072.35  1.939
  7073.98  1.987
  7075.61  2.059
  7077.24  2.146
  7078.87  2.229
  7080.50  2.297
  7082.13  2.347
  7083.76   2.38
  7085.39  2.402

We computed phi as 6.7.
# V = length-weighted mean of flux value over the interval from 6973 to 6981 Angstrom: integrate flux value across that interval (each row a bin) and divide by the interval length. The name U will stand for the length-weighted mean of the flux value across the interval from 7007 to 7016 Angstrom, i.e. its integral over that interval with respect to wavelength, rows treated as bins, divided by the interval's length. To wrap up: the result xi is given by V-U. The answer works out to -0.04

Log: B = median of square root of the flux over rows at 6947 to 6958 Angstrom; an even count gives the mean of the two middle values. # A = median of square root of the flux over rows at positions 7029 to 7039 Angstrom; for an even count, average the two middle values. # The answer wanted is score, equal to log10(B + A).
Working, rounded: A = 1.62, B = 1.610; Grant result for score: 0.510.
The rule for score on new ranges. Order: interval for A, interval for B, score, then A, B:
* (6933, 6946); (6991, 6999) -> 0.512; 1.62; 1.633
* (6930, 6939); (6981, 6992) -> 0.510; 1.63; 1.604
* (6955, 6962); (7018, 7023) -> 0.513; 1.61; 1.648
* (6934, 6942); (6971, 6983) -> 0.509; 1.62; 1.607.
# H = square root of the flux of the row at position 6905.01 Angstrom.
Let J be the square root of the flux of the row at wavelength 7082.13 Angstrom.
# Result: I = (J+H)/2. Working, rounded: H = 1.60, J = 1.53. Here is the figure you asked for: 1.57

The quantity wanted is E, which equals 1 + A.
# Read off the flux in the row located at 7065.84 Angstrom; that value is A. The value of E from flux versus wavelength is 3.06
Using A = 2.062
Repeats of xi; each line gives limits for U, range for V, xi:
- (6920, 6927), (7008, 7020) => -0.02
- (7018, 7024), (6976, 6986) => -0.13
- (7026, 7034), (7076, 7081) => -0.41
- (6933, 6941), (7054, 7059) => -0.24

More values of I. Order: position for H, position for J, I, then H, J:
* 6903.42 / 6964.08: 1.61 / 1.62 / 1.60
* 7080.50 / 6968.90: 1.57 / 1.52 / 1.61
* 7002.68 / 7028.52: 1.60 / 1.59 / 1.61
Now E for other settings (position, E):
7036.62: 3.63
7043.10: 3.51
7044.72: 3.53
